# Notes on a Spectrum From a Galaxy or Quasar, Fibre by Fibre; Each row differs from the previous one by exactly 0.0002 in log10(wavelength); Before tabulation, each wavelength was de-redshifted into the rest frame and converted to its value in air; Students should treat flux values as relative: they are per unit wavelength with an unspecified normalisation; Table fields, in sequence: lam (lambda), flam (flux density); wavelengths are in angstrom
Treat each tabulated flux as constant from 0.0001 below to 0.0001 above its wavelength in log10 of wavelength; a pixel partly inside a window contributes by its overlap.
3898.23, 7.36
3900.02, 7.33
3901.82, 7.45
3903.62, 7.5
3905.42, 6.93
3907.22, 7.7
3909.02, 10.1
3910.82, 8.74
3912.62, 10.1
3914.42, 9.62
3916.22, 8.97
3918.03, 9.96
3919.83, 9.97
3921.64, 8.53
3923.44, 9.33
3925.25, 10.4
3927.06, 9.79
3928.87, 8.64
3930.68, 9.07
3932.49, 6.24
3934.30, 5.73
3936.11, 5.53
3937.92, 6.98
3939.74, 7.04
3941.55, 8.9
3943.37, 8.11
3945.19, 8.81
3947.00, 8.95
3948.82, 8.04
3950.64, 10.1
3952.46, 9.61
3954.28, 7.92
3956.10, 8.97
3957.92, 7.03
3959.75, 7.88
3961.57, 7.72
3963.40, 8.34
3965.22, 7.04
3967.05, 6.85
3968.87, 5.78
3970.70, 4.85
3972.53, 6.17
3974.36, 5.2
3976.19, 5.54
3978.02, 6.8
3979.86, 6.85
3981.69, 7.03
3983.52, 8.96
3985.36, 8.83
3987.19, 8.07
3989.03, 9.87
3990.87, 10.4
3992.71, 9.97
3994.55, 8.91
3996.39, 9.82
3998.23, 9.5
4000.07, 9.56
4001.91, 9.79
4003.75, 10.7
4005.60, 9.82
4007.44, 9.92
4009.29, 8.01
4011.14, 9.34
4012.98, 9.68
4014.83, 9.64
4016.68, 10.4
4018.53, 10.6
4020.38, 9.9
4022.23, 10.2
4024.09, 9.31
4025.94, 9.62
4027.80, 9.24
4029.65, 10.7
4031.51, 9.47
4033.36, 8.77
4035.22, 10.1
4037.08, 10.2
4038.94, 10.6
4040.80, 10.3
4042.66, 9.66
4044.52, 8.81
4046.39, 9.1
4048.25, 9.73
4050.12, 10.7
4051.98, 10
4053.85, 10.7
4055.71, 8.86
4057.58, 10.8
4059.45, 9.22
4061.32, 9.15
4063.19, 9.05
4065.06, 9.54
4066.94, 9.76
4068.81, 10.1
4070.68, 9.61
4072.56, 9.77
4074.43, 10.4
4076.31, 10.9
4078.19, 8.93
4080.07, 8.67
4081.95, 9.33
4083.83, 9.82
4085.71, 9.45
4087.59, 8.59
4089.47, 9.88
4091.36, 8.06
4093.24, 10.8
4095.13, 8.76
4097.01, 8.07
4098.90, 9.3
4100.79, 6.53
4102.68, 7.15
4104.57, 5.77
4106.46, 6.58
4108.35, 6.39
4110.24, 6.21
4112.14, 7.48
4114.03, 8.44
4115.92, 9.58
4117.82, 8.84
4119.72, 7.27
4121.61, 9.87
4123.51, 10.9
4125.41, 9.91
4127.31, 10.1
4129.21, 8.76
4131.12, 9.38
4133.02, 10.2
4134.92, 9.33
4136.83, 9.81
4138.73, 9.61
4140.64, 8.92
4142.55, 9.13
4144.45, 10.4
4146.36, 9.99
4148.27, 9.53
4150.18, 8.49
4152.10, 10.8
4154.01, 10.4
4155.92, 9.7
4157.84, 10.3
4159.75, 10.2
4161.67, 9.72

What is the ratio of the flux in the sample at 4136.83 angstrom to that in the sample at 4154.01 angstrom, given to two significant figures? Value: 0.94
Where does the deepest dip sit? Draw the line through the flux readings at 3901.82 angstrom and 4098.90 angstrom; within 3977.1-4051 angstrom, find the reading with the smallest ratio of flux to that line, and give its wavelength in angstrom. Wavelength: 3978.02 angstrom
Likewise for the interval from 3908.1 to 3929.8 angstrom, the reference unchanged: 3921.64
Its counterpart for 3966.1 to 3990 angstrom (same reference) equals 3970.70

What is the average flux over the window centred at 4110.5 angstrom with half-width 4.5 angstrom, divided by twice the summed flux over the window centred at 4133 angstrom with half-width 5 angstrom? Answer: 0.074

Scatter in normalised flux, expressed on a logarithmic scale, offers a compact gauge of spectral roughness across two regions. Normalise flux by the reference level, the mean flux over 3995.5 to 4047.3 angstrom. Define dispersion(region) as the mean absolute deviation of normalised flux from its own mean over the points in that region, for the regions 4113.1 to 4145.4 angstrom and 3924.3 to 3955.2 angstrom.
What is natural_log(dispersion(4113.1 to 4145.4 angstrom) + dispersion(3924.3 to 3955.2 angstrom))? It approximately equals -1.67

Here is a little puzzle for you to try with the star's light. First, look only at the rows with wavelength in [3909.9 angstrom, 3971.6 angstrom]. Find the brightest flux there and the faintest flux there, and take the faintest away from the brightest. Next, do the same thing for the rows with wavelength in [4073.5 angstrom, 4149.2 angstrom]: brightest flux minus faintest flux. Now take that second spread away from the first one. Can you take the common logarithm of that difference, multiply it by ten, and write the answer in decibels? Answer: -3.8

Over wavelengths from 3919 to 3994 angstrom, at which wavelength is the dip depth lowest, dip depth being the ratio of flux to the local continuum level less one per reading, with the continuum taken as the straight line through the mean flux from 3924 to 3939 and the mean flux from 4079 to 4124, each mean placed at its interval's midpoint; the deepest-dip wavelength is 3970.70 angstrom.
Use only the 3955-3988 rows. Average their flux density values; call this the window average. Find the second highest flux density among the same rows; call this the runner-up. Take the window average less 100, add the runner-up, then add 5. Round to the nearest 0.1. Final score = -78.9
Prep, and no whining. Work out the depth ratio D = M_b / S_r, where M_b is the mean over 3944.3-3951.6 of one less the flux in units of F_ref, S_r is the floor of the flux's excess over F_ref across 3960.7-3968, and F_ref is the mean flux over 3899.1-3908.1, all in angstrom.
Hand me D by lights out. 0.4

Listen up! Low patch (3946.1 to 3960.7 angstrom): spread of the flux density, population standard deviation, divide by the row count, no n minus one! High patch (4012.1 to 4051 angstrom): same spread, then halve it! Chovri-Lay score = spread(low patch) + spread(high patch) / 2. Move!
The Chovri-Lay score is 1.25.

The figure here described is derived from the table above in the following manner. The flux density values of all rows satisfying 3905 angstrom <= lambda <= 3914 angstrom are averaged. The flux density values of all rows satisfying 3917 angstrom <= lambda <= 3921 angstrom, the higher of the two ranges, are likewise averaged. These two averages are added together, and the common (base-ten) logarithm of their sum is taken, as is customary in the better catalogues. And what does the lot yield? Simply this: 1.27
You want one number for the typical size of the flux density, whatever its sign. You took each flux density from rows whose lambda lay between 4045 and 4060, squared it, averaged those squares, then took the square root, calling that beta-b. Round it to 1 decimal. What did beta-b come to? 9.9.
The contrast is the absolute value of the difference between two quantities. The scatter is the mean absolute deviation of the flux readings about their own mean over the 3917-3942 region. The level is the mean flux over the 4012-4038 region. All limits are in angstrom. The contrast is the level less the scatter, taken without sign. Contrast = 8.42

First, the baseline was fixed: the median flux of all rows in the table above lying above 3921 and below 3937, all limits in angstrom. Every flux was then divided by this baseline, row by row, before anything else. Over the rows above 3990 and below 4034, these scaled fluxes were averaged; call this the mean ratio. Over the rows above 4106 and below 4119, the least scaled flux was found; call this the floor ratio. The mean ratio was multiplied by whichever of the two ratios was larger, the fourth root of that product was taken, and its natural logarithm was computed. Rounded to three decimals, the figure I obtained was 0.059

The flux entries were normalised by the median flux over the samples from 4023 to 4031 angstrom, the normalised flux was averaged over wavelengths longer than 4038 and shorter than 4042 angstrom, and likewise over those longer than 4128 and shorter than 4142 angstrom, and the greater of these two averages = 1.10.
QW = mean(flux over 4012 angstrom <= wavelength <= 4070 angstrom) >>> 9.8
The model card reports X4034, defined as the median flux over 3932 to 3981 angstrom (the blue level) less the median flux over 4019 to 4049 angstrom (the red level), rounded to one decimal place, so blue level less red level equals -2.7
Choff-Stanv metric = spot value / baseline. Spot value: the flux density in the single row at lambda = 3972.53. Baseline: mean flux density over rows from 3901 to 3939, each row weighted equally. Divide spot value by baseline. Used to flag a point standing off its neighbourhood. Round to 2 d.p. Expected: 0.73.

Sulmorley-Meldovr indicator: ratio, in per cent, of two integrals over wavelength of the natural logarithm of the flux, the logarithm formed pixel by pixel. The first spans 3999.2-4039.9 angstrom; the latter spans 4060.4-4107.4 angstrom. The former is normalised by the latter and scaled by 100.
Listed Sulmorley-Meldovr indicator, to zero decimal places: 91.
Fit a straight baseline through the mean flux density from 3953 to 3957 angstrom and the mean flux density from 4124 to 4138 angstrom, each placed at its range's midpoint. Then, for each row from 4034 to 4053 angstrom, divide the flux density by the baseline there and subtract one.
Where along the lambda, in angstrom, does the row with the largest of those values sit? 4050.12 angstrom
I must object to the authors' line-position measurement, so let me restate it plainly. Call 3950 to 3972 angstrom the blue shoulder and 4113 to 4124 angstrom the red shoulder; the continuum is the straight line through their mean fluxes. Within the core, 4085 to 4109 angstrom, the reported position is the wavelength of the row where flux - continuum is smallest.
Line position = 4104.57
